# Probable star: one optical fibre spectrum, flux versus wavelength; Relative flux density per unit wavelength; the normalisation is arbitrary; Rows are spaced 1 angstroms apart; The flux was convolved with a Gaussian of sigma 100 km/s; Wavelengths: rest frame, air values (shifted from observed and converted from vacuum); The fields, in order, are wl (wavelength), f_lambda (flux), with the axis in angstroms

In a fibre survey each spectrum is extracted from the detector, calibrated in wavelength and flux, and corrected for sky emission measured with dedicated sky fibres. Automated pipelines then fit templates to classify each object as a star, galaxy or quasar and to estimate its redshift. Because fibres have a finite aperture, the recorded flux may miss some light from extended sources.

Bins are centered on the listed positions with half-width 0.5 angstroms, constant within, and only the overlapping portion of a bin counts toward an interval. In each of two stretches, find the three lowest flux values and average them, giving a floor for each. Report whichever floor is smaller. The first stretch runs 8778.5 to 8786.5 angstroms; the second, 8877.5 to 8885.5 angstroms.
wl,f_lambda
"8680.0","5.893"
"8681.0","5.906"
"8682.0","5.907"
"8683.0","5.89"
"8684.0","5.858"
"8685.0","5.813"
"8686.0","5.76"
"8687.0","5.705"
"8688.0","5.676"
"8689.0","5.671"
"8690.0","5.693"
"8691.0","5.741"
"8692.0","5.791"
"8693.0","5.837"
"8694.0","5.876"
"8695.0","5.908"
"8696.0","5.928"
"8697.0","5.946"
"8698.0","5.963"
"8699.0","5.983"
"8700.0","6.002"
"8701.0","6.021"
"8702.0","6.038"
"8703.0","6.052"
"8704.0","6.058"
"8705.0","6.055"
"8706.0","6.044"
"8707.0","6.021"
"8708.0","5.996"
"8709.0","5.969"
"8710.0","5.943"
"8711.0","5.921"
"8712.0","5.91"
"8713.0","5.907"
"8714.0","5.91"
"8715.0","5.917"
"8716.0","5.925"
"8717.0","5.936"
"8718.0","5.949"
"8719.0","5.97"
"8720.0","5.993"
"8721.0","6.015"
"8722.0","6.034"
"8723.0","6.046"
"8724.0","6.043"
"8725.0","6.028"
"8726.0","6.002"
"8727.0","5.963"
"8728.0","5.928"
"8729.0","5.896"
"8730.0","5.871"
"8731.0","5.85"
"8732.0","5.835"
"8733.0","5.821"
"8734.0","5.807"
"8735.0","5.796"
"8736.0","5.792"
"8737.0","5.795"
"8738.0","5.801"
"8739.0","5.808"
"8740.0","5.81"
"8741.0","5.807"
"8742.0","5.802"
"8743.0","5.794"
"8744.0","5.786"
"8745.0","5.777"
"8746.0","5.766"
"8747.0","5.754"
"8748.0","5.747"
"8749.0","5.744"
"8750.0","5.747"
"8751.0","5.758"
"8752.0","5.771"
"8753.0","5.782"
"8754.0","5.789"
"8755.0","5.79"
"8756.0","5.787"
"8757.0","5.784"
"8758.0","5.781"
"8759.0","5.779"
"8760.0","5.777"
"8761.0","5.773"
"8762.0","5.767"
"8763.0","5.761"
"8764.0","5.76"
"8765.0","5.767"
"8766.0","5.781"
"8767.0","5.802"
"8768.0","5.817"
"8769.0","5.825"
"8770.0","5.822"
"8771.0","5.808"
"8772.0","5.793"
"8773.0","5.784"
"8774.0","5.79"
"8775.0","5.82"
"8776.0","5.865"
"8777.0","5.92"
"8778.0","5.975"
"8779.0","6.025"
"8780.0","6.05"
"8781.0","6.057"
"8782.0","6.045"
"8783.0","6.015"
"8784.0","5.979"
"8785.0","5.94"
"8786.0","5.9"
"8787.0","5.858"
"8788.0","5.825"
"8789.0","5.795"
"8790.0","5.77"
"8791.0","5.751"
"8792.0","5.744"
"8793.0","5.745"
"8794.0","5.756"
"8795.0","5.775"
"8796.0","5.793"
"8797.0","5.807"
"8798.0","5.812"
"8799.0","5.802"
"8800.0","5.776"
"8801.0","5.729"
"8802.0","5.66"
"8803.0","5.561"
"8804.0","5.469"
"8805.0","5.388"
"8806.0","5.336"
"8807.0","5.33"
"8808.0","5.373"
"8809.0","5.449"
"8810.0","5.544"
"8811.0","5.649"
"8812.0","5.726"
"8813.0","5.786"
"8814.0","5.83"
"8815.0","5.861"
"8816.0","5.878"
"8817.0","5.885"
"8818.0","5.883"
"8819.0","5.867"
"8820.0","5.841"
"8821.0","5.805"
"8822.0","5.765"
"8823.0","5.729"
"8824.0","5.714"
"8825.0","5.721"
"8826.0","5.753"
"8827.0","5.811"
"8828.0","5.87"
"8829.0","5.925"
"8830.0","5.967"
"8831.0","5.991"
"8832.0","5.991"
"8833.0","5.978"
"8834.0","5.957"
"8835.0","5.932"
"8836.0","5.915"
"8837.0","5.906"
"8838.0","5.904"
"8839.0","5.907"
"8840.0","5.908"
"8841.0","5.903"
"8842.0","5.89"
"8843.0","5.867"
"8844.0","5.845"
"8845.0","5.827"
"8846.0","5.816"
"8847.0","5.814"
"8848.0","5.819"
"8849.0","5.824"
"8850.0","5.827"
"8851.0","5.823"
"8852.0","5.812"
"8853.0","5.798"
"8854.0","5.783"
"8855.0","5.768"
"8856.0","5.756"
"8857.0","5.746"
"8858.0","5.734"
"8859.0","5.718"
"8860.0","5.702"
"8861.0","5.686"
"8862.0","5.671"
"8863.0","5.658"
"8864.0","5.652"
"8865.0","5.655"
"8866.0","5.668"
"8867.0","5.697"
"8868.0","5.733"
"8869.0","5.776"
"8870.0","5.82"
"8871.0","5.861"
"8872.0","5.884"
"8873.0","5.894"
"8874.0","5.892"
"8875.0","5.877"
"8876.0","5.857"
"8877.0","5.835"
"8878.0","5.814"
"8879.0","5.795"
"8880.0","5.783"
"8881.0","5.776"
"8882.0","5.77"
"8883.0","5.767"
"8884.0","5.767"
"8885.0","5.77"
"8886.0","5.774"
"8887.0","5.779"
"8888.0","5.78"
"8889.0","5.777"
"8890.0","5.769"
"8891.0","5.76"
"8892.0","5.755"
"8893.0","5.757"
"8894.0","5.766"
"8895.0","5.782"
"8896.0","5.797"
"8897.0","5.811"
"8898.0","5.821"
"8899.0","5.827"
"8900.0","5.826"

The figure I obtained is 5.77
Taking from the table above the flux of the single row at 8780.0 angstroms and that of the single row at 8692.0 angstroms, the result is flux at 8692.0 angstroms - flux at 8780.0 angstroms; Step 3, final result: -0.26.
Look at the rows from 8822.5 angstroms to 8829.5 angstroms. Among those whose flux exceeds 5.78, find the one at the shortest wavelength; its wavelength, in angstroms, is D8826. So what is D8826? 8827.0 angstroms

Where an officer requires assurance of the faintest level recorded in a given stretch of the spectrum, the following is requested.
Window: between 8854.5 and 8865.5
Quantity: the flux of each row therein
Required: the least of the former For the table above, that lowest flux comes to 5.652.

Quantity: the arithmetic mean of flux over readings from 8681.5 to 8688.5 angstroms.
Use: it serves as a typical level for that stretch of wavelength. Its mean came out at 5.80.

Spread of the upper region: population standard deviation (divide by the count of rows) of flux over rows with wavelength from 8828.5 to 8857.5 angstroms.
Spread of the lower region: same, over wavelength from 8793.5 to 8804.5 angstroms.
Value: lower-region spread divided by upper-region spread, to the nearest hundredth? 1.52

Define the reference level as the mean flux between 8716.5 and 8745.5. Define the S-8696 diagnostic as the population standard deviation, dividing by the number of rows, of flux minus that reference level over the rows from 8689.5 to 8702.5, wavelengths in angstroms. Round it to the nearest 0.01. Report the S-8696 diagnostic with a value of 0.10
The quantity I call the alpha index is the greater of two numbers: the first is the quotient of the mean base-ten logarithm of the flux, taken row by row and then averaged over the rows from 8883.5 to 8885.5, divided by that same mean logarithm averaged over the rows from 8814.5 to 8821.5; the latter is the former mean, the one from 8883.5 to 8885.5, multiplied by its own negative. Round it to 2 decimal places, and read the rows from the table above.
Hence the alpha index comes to 0.99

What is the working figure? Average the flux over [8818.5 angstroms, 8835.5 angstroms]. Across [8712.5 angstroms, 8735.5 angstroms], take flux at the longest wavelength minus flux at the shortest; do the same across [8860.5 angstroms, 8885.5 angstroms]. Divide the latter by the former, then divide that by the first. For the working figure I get -0.13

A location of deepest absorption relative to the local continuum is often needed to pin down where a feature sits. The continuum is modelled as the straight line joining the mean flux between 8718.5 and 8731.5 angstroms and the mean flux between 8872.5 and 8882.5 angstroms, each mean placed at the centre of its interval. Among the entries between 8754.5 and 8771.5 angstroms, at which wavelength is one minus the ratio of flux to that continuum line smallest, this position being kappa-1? 8769.0 angstroms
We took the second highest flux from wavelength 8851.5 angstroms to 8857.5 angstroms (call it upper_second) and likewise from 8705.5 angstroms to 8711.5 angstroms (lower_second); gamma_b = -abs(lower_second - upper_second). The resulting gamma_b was -0.22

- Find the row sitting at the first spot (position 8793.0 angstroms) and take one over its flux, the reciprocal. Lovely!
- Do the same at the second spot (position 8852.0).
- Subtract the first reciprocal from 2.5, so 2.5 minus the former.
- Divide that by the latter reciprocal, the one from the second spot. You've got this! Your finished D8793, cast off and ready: 13.5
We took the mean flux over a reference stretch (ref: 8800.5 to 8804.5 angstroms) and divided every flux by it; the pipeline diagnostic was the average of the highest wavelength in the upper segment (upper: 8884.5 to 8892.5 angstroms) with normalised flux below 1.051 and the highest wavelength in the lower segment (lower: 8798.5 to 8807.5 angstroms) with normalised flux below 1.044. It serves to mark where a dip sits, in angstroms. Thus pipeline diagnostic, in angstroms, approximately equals 8849.5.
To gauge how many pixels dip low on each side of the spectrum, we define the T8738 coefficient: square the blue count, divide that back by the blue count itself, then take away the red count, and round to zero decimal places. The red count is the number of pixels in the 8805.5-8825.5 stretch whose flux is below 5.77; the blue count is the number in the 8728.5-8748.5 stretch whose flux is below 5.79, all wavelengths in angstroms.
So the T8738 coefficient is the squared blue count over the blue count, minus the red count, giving -6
